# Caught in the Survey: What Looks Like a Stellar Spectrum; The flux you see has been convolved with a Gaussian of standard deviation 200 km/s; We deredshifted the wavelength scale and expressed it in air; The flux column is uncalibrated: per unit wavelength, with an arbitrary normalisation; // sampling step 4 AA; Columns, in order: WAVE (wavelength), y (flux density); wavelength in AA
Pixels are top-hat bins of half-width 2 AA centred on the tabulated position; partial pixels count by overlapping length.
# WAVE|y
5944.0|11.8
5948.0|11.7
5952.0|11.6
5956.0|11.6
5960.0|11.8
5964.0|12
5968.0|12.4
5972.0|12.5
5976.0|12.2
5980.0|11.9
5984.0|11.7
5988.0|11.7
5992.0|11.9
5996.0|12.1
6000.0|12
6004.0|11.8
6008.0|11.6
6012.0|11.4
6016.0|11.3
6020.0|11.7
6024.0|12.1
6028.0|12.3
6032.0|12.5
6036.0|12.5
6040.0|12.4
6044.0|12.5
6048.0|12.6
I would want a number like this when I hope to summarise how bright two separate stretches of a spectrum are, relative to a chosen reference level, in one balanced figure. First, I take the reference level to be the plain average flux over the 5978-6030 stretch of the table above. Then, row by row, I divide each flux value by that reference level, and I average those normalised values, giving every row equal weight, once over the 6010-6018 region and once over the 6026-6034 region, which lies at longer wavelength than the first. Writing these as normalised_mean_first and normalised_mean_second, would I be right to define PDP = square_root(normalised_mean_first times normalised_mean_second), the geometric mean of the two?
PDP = 1.00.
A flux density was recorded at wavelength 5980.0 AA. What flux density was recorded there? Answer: 11.9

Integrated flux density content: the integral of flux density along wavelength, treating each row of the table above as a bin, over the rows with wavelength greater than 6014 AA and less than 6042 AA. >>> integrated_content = 339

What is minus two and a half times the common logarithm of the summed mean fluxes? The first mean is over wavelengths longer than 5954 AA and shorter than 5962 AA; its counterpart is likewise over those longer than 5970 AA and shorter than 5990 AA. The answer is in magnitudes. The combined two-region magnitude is -3.44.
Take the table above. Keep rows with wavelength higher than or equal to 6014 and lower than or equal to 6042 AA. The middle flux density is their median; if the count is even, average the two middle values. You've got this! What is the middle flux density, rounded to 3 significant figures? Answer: 12.3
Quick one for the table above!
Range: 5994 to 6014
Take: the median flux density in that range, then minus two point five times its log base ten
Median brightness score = -2.68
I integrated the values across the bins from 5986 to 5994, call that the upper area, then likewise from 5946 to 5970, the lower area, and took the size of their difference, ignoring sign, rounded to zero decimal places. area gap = 190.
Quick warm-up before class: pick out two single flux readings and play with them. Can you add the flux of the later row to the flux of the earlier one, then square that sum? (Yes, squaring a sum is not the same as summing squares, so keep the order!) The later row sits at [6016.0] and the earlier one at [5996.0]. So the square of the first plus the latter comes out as 548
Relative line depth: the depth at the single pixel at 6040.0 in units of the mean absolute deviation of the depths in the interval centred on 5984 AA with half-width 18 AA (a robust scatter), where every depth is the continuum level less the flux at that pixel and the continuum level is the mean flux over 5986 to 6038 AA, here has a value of -2.1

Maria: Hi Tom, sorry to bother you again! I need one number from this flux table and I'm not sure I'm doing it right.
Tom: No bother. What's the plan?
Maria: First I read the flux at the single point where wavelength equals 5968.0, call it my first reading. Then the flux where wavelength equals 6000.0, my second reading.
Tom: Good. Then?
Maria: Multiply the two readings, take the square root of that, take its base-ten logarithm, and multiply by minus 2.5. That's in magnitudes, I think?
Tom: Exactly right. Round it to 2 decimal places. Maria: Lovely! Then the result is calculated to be -2.72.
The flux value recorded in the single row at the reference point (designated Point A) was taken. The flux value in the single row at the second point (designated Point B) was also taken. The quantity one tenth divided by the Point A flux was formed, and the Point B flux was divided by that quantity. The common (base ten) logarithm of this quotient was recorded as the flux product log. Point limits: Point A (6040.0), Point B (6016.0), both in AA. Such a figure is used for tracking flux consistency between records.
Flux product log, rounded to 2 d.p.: 3.15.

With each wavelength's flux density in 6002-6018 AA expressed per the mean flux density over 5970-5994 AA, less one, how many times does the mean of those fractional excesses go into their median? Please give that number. 1.1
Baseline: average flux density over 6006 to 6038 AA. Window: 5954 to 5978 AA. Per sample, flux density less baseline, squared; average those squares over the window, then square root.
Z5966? 0.36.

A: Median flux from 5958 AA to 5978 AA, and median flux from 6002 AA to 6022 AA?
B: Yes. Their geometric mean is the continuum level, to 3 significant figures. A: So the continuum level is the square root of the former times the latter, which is 11.9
